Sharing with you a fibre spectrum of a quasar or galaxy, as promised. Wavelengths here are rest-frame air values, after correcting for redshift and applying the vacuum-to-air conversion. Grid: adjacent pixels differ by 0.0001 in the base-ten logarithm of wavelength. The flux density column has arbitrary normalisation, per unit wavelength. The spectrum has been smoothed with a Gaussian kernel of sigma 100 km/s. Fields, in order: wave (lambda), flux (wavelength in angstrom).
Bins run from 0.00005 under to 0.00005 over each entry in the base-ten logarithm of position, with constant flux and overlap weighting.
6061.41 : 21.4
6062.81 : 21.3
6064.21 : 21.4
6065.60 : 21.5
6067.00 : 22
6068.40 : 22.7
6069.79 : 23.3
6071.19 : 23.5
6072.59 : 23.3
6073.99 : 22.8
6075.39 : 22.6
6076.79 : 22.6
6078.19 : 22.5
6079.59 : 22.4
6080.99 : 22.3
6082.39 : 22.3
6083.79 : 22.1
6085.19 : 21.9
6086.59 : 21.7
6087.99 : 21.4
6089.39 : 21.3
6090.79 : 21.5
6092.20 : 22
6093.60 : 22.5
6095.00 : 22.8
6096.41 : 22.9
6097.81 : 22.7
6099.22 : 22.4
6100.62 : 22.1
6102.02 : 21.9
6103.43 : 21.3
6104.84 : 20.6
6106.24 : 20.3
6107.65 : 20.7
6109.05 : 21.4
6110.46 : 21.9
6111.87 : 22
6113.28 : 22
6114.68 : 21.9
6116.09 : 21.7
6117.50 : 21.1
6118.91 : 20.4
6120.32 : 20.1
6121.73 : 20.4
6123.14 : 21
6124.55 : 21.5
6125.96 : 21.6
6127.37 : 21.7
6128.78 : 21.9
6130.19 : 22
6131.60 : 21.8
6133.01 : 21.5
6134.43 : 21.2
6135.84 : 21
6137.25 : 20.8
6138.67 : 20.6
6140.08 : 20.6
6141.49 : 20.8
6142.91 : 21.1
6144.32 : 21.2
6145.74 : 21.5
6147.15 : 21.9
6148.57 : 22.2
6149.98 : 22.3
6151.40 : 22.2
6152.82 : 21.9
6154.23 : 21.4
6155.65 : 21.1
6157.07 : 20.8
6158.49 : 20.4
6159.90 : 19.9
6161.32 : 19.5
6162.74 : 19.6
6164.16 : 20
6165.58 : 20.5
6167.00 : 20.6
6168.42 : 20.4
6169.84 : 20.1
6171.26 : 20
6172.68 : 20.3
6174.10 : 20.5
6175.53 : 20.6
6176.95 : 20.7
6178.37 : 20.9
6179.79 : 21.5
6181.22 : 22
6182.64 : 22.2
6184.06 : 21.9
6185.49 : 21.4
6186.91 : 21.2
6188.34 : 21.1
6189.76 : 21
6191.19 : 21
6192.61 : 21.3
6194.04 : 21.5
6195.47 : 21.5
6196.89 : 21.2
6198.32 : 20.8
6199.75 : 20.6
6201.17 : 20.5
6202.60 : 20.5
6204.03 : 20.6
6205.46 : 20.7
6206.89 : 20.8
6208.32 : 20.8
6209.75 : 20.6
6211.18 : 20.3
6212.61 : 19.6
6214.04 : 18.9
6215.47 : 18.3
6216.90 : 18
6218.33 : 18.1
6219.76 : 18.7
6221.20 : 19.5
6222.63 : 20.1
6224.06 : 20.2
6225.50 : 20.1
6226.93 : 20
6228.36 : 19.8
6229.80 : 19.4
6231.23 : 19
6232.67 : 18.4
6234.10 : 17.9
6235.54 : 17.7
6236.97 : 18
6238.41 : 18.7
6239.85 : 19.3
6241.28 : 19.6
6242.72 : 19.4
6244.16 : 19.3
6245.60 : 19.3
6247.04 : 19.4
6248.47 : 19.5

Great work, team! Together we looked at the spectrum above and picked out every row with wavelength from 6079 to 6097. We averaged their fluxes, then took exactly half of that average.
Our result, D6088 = 11.0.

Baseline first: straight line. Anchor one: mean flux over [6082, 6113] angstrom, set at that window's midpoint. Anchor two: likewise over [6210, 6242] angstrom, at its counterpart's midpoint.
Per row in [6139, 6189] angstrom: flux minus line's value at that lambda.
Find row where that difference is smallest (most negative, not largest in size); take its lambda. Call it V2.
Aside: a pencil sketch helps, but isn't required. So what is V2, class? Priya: 6161.32 angstrom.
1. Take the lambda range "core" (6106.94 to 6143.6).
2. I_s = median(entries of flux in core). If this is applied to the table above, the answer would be 21.3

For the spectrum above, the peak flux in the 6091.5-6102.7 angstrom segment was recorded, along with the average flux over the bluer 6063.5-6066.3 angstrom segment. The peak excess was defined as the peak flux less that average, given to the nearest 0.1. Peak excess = 1.4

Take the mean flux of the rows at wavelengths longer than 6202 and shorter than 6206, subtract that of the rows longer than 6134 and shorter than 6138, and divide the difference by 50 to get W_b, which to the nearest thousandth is -0.008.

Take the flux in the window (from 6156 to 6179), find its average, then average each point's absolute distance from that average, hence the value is 0.34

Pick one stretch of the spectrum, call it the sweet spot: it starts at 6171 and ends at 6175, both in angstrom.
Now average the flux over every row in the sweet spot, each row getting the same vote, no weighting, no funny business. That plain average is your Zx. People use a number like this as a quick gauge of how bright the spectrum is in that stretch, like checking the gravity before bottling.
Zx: 20.3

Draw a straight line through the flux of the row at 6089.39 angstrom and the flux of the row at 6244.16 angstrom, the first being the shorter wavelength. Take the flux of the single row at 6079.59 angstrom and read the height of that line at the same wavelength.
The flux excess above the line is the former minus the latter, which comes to 1.0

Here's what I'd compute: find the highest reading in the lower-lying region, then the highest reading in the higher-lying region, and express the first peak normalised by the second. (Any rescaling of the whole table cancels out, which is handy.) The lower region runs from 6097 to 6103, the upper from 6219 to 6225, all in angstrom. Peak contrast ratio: 1.12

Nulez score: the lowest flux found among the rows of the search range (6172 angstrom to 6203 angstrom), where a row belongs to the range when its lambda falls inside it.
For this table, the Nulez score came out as 20.3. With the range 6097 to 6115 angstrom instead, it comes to 20.3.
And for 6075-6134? 20.1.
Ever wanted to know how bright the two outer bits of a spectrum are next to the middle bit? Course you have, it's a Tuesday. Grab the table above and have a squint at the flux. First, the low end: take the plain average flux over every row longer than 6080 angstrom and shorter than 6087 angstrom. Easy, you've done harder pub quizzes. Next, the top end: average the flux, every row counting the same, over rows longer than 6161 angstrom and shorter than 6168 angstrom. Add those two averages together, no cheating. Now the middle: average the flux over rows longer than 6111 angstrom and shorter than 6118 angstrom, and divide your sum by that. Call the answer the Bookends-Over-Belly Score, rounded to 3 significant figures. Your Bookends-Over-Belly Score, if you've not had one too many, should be 1.94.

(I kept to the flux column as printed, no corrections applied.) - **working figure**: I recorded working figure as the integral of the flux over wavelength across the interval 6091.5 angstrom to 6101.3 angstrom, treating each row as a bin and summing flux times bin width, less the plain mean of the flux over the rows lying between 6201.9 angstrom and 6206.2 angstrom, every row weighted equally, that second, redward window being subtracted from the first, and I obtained 200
